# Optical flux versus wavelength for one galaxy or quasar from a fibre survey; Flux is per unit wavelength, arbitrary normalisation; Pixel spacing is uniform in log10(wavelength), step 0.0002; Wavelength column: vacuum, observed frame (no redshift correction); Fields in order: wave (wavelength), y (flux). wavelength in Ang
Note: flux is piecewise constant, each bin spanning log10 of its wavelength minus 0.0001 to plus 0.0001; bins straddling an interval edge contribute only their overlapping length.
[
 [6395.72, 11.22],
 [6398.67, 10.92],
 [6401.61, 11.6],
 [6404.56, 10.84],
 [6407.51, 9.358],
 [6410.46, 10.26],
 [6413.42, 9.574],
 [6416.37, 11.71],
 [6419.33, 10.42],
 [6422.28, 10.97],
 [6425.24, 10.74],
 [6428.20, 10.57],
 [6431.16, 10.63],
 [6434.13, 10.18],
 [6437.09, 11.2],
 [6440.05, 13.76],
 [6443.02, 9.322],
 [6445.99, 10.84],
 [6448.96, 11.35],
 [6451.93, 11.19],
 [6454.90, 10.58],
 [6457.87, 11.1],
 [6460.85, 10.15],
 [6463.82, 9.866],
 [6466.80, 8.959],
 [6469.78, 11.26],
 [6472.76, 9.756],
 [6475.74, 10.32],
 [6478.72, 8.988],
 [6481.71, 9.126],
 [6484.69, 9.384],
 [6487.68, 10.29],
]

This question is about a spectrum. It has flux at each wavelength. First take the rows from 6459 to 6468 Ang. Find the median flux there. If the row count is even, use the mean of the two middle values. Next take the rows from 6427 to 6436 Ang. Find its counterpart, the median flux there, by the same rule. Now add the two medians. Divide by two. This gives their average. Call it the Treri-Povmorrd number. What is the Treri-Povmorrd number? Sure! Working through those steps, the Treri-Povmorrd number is 10.2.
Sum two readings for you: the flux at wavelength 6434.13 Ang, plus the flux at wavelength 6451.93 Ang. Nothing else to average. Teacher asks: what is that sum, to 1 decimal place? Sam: 21.4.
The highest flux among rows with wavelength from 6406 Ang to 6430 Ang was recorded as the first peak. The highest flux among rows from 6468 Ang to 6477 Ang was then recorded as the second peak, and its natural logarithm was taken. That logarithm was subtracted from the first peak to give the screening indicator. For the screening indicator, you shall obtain 9.3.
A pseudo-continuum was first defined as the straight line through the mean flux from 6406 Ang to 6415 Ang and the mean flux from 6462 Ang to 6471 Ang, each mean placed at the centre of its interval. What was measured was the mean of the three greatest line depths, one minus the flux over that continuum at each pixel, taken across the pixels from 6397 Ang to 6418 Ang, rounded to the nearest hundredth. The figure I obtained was 0.00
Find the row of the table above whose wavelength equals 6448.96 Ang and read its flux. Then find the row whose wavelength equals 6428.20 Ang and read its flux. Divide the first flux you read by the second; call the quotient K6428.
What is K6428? 1.07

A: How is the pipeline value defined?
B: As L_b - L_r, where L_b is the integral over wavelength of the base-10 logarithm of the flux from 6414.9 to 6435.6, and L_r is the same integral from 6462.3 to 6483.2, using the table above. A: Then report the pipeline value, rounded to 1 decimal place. 0.7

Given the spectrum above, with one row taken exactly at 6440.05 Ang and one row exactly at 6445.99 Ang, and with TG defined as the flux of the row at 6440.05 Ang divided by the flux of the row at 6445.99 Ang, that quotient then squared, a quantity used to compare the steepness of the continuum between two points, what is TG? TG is 1.61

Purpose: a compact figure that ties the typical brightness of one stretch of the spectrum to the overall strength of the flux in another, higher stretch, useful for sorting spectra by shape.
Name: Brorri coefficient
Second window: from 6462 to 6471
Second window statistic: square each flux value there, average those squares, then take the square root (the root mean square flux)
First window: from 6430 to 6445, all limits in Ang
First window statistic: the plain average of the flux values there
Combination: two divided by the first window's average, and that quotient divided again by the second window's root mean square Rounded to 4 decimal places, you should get 0.0180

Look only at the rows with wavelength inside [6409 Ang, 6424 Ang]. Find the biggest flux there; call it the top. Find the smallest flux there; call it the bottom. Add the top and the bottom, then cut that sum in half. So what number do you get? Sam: 10.6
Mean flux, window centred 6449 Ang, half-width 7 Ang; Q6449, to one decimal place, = 10.7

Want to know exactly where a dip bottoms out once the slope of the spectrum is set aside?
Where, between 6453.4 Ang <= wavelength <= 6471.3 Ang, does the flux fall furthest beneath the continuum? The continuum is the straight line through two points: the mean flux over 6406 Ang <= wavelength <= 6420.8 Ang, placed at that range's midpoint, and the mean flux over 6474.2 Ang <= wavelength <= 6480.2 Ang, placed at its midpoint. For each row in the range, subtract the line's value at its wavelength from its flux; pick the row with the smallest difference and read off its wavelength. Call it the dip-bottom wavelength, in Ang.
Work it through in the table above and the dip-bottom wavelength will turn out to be 6466.80 Ang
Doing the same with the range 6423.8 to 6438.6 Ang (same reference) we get 6434.13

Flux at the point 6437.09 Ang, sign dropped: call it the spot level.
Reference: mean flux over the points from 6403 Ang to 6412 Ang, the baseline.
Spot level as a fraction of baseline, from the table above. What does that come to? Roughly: 1.10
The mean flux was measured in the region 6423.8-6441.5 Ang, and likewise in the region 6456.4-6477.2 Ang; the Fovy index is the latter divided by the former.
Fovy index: 0.91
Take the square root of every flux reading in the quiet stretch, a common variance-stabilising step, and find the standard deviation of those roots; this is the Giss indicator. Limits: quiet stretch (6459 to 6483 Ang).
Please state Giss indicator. 0.12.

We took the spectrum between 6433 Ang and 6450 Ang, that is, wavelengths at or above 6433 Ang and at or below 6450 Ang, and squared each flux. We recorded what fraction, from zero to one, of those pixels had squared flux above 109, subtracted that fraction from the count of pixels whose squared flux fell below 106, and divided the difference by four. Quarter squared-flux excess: 0.33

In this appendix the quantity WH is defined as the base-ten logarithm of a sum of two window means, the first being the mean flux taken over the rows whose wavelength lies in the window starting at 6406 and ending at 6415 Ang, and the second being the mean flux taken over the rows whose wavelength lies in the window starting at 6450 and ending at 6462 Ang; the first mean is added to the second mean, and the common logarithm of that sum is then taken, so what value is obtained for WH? 1.31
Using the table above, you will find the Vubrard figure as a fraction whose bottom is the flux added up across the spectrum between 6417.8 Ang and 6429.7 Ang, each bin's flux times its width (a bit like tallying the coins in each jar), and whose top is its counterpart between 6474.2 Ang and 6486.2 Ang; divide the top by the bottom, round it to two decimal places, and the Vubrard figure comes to 0.89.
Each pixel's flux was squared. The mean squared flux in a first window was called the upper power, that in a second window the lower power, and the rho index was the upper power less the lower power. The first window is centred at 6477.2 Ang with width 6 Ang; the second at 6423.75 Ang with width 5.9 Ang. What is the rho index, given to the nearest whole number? -24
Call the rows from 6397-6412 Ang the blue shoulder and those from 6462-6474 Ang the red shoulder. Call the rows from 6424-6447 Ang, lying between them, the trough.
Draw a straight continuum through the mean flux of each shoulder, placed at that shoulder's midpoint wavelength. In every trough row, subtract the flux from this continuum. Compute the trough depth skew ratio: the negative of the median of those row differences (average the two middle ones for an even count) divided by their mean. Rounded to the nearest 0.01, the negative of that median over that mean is -0.52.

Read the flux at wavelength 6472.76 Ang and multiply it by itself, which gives 95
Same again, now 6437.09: 125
